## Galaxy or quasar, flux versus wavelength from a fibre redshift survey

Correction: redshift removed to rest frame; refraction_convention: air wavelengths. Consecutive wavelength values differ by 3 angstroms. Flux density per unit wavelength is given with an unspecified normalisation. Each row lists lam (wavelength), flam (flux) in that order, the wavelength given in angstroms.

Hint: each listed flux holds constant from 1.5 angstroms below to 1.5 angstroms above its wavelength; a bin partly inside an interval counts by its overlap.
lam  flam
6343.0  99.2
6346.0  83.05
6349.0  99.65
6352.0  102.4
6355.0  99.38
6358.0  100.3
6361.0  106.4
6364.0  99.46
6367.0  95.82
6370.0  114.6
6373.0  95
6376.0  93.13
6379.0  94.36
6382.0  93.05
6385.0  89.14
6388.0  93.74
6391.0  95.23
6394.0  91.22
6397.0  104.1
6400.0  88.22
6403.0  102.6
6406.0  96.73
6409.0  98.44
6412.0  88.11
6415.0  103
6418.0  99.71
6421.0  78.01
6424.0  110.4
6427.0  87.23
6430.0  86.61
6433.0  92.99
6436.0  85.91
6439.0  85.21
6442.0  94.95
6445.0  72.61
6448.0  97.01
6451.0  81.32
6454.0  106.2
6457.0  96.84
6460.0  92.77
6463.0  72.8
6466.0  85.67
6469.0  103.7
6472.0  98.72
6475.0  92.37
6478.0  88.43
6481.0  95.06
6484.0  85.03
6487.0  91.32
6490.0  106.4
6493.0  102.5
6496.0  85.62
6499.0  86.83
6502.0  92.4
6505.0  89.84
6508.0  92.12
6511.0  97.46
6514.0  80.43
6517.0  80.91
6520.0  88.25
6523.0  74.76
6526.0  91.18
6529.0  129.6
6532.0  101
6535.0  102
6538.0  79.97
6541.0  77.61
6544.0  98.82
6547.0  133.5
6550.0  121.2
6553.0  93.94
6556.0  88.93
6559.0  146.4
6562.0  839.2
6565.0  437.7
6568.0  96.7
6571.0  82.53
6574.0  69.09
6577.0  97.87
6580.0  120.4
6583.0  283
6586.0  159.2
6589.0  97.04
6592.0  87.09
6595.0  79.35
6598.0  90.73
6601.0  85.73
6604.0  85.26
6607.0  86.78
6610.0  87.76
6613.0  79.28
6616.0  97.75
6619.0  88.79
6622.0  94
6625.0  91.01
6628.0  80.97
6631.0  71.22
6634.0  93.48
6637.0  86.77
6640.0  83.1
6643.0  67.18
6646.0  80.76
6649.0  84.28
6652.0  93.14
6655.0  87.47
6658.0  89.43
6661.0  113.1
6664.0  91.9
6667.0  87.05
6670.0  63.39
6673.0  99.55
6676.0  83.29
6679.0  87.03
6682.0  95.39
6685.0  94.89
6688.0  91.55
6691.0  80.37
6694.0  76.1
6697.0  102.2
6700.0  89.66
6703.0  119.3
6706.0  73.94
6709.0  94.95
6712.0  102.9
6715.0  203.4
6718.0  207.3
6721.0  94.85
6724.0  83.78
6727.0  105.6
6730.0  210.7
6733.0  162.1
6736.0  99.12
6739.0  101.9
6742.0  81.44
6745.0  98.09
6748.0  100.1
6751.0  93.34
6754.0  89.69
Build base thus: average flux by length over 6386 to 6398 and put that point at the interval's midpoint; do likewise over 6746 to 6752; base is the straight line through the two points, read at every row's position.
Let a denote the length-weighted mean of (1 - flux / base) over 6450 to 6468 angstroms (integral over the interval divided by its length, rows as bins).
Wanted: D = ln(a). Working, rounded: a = 0.06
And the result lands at -2.79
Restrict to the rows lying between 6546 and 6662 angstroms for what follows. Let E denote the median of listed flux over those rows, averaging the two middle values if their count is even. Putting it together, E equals 89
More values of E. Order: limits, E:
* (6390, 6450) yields 94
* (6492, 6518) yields 90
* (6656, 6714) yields 92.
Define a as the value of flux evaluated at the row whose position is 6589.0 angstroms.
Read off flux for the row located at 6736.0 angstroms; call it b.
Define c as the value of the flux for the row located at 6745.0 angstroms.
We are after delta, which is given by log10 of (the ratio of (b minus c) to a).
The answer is -2.0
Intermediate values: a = 97.04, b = 99.12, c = 98.09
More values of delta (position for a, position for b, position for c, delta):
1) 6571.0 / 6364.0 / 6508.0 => -1.1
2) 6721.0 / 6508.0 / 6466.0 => -1.2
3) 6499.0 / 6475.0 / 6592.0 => -1.2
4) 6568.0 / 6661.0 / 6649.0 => -0.5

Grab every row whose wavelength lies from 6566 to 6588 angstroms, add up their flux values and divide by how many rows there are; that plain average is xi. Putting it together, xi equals 130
